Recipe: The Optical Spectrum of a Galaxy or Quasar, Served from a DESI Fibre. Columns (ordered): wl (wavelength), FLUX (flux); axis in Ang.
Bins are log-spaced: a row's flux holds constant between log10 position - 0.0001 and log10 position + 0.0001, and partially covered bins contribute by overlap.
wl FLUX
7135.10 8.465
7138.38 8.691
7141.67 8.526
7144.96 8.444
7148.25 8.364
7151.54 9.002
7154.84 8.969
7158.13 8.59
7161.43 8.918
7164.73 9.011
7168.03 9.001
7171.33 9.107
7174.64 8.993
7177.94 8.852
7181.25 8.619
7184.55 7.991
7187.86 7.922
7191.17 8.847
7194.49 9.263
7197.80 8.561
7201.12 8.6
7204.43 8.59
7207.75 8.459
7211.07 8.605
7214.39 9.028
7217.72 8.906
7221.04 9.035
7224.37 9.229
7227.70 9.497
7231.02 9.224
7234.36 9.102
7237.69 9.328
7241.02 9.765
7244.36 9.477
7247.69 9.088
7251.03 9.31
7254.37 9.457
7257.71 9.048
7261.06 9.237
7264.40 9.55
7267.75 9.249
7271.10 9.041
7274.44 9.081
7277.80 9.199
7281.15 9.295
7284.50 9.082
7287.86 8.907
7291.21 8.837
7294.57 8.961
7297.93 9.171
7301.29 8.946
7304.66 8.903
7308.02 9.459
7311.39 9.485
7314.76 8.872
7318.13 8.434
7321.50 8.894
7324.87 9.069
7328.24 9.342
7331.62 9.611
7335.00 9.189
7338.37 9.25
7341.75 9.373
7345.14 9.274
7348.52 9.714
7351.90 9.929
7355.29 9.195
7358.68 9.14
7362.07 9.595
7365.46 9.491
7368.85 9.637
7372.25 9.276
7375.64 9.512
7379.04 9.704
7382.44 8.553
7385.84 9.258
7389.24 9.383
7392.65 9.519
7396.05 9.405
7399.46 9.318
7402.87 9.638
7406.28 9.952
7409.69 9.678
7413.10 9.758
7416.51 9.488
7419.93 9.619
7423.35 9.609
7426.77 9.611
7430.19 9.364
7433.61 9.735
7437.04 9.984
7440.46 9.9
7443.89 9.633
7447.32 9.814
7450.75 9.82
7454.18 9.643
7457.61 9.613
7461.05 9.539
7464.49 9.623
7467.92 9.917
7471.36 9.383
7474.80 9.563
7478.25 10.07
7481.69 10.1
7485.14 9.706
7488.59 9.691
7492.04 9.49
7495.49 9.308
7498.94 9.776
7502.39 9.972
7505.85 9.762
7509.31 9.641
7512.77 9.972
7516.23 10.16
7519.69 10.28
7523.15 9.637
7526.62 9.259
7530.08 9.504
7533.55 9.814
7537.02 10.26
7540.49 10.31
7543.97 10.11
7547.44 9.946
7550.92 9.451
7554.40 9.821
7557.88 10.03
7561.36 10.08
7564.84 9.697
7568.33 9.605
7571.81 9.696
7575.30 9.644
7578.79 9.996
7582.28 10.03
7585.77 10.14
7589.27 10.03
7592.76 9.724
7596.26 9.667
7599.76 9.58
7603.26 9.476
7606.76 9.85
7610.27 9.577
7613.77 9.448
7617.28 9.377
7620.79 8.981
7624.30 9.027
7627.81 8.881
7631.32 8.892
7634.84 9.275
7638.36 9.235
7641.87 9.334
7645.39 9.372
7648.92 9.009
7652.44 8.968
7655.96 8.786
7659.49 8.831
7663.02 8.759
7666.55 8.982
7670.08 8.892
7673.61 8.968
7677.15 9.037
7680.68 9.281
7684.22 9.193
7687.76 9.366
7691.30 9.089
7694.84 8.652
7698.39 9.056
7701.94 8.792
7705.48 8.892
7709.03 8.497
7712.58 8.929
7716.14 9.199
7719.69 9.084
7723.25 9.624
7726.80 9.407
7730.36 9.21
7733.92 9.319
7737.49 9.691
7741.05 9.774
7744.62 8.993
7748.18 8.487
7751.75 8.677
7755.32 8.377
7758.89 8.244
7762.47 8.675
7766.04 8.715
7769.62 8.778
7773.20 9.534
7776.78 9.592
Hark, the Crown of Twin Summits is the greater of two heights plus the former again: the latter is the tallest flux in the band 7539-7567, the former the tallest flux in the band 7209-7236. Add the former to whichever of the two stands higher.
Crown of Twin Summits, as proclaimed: 19.8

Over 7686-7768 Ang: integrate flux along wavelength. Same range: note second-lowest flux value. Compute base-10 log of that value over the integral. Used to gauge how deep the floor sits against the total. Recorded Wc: -1.94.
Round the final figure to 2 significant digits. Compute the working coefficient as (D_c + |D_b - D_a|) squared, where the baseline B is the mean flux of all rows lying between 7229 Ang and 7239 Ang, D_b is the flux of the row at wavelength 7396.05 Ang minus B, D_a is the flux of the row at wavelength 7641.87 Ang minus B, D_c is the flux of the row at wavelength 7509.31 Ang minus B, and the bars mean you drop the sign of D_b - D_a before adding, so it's 0.24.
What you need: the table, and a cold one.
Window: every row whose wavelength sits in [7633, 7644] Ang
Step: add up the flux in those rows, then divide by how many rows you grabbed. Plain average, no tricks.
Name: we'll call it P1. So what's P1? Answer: 9.28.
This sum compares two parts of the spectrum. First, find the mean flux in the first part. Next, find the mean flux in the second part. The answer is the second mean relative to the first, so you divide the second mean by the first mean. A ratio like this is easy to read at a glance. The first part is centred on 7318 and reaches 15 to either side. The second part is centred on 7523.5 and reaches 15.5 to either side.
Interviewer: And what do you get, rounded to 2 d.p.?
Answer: 1.08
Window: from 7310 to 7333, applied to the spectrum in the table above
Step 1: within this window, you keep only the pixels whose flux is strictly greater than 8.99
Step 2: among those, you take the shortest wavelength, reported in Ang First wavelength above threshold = 7311.39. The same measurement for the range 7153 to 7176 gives 7164.73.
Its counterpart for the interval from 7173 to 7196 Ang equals 7174.64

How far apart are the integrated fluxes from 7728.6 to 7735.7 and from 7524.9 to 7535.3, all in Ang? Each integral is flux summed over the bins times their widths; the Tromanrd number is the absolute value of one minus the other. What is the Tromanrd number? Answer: 33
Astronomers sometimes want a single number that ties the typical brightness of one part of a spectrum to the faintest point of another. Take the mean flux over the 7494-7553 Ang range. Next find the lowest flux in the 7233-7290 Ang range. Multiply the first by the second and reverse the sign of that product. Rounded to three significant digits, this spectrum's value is -87.6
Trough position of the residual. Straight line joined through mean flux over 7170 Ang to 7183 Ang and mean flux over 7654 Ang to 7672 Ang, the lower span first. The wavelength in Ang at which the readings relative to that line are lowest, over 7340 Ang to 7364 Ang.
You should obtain 7358.68 Ang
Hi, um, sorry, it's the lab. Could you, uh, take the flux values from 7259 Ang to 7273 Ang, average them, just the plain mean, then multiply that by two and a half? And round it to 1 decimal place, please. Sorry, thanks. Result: 23.2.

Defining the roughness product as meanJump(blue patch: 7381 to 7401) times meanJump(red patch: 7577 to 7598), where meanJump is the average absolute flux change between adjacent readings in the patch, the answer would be 0.029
